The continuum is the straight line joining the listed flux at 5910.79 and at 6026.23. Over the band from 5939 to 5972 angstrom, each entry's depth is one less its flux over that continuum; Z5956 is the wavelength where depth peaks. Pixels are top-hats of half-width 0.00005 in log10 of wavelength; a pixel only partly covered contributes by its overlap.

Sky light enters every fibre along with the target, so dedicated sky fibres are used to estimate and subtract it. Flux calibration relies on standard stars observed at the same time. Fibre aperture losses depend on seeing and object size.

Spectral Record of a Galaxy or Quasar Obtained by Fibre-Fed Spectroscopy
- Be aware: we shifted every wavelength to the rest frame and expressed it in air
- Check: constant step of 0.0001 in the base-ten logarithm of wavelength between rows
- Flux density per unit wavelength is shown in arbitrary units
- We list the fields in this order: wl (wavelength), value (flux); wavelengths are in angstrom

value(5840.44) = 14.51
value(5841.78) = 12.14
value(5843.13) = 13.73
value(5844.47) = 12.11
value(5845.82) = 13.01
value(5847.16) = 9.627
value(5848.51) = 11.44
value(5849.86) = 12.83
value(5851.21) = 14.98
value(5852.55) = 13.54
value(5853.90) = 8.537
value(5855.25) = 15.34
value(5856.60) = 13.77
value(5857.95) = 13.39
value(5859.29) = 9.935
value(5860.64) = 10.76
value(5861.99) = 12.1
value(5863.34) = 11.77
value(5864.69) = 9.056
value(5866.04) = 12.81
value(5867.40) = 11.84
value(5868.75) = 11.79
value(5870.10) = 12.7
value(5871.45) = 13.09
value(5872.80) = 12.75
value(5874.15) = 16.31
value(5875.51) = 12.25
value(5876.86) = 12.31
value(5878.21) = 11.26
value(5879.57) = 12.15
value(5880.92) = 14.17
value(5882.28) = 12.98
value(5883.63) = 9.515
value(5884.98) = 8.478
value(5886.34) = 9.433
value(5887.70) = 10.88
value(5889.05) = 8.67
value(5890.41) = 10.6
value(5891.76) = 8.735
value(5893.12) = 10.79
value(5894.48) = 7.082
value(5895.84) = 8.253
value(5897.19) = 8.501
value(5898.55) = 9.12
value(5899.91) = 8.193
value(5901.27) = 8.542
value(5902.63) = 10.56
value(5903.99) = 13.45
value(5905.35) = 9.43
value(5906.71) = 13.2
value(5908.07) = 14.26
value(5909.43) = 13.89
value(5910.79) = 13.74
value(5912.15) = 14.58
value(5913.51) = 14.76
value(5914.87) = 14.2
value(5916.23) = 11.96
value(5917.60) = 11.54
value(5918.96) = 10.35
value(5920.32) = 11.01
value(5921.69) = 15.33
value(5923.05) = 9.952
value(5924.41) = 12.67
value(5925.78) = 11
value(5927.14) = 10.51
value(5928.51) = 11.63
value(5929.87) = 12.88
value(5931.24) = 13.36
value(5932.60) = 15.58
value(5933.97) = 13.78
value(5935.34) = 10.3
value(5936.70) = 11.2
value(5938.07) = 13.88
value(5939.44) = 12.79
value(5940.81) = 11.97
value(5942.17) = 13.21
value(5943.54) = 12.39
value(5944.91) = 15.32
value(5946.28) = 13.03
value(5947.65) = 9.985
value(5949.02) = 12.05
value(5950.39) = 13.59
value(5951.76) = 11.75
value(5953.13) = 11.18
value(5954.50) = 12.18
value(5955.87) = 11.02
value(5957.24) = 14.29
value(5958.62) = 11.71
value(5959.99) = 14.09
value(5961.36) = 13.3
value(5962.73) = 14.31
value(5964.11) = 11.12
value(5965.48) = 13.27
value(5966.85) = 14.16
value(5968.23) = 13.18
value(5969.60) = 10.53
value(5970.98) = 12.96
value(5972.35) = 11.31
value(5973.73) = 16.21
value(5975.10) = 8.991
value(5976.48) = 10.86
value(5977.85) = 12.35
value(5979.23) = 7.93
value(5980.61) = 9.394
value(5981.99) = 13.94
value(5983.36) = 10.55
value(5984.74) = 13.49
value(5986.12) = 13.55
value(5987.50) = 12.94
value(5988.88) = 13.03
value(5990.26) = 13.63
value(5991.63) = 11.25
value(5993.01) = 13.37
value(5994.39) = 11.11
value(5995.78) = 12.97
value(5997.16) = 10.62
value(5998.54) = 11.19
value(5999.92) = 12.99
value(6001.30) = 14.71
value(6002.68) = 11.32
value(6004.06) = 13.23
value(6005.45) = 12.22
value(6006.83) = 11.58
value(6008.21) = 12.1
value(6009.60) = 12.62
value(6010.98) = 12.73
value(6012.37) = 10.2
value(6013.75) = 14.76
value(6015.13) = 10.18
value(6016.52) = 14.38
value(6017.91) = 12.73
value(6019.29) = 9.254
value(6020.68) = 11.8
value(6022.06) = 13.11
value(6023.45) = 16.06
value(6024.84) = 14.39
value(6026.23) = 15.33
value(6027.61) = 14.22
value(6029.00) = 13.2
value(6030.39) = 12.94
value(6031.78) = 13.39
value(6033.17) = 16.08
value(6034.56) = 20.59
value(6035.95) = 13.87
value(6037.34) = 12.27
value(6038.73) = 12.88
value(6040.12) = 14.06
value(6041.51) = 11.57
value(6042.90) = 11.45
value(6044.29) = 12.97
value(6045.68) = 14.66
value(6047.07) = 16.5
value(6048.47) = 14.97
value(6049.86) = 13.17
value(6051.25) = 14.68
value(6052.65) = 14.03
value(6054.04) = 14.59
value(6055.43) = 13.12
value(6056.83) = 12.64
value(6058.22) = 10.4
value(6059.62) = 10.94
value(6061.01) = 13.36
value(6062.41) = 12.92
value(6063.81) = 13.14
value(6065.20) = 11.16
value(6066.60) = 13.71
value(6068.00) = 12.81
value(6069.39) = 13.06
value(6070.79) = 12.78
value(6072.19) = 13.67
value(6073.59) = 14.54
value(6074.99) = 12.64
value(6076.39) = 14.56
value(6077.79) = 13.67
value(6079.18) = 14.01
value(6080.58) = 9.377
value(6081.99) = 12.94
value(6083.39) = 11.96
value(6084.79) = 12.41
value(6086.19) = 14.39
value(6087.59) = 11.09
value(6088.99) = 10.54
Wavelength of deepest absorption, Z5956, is 5947.65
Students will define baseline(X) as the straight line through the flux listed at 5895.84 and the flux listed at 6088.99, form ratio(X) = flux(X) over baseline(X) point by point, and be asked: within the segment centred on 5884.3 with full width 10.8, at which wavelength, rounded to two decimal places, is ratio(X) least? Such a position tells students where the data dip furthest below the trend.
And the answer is 5884.98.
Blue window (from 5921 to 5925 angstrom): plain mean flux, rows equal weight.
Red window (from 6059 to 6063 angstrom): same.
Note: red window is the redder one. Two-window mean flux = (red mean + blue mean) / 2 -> 12.5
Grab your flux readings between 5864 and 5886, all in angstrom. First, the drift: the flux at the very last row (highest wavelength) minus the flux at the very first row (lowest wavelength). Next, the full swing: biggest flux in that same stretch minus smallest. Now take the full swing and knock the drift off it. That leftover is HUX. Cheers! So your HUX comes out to 8.4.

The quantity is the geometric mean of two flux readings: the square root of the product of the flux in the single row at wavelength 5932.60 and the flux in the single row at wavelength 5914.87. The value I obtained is 14.9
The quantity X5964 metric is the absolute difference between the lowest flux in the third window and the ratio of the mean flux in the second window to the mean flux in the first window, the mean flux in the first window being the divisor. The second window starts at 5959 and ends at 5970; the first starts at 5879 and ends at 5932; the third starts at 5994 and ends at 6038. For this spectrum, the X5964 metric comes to 8.1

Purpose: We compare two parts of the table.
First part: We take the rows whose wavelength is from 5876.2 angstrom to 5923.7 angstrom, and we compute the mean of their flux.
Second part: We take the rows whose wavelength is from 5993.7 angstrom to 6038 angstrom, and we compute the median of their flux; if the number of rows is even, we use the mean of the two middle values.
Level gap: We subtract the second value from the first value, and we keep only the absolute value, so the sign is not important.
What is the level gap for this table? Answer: 1.8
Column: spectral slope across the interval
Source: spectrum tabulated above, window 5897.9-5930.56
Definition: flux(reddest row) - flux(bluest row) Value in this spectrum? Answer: 3.8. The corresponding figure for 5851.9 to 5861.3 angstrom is -2.8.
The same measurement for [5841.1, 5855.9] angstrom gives 3.2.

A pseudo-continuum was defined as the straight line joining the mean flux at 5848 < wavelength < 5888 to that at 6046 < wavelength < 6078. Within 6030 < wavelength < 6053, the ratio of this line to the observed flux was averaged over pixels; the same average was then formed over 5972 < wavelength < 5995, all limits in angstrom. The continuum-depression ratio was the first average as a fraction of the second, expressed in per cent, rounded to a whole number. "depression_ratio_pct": 86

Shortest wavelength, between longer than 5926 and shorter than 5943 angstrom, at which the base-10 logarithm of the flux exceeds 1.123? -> 5931.24 angstrom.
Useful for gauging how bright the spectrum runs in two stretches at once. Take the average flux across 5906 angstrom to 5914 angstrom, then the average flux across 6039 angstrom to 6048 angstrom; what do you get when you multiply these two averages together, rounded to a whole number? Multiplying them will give 190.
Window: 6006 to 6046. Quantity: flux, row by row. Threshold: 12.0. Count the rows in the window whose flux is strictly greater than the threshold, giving 22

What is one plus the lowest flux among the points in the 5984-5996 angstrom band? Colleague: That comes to 12.1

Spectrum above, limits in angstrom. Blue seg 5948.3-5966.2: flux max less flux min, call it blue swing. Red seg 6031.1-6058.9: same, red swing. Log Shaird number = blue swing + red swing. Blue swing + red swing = 13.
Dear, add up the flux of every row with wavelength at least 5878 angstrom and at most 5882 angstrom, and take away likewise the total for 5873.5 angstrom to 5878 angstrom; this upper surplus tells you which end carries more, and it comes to -3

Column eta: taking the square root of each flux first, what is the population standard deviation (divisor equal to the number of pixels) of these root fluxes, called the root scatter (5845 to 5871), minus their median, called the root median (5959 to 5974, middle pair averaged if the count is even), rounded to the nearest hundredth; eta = -3.38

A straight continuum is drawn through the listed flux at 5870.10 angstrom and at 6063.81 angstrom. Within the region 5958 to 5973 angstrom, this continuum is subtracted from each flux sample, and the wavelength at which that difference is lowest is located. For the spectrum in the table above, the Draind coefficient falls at 5969.60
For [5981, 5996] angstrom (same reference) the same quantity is 5983.36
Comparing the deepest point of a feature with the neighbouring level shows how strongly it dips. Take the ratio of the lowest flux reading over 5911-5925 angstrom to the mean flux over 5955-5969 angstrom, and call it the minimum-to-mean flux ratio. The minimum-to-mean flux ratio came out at 0.76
